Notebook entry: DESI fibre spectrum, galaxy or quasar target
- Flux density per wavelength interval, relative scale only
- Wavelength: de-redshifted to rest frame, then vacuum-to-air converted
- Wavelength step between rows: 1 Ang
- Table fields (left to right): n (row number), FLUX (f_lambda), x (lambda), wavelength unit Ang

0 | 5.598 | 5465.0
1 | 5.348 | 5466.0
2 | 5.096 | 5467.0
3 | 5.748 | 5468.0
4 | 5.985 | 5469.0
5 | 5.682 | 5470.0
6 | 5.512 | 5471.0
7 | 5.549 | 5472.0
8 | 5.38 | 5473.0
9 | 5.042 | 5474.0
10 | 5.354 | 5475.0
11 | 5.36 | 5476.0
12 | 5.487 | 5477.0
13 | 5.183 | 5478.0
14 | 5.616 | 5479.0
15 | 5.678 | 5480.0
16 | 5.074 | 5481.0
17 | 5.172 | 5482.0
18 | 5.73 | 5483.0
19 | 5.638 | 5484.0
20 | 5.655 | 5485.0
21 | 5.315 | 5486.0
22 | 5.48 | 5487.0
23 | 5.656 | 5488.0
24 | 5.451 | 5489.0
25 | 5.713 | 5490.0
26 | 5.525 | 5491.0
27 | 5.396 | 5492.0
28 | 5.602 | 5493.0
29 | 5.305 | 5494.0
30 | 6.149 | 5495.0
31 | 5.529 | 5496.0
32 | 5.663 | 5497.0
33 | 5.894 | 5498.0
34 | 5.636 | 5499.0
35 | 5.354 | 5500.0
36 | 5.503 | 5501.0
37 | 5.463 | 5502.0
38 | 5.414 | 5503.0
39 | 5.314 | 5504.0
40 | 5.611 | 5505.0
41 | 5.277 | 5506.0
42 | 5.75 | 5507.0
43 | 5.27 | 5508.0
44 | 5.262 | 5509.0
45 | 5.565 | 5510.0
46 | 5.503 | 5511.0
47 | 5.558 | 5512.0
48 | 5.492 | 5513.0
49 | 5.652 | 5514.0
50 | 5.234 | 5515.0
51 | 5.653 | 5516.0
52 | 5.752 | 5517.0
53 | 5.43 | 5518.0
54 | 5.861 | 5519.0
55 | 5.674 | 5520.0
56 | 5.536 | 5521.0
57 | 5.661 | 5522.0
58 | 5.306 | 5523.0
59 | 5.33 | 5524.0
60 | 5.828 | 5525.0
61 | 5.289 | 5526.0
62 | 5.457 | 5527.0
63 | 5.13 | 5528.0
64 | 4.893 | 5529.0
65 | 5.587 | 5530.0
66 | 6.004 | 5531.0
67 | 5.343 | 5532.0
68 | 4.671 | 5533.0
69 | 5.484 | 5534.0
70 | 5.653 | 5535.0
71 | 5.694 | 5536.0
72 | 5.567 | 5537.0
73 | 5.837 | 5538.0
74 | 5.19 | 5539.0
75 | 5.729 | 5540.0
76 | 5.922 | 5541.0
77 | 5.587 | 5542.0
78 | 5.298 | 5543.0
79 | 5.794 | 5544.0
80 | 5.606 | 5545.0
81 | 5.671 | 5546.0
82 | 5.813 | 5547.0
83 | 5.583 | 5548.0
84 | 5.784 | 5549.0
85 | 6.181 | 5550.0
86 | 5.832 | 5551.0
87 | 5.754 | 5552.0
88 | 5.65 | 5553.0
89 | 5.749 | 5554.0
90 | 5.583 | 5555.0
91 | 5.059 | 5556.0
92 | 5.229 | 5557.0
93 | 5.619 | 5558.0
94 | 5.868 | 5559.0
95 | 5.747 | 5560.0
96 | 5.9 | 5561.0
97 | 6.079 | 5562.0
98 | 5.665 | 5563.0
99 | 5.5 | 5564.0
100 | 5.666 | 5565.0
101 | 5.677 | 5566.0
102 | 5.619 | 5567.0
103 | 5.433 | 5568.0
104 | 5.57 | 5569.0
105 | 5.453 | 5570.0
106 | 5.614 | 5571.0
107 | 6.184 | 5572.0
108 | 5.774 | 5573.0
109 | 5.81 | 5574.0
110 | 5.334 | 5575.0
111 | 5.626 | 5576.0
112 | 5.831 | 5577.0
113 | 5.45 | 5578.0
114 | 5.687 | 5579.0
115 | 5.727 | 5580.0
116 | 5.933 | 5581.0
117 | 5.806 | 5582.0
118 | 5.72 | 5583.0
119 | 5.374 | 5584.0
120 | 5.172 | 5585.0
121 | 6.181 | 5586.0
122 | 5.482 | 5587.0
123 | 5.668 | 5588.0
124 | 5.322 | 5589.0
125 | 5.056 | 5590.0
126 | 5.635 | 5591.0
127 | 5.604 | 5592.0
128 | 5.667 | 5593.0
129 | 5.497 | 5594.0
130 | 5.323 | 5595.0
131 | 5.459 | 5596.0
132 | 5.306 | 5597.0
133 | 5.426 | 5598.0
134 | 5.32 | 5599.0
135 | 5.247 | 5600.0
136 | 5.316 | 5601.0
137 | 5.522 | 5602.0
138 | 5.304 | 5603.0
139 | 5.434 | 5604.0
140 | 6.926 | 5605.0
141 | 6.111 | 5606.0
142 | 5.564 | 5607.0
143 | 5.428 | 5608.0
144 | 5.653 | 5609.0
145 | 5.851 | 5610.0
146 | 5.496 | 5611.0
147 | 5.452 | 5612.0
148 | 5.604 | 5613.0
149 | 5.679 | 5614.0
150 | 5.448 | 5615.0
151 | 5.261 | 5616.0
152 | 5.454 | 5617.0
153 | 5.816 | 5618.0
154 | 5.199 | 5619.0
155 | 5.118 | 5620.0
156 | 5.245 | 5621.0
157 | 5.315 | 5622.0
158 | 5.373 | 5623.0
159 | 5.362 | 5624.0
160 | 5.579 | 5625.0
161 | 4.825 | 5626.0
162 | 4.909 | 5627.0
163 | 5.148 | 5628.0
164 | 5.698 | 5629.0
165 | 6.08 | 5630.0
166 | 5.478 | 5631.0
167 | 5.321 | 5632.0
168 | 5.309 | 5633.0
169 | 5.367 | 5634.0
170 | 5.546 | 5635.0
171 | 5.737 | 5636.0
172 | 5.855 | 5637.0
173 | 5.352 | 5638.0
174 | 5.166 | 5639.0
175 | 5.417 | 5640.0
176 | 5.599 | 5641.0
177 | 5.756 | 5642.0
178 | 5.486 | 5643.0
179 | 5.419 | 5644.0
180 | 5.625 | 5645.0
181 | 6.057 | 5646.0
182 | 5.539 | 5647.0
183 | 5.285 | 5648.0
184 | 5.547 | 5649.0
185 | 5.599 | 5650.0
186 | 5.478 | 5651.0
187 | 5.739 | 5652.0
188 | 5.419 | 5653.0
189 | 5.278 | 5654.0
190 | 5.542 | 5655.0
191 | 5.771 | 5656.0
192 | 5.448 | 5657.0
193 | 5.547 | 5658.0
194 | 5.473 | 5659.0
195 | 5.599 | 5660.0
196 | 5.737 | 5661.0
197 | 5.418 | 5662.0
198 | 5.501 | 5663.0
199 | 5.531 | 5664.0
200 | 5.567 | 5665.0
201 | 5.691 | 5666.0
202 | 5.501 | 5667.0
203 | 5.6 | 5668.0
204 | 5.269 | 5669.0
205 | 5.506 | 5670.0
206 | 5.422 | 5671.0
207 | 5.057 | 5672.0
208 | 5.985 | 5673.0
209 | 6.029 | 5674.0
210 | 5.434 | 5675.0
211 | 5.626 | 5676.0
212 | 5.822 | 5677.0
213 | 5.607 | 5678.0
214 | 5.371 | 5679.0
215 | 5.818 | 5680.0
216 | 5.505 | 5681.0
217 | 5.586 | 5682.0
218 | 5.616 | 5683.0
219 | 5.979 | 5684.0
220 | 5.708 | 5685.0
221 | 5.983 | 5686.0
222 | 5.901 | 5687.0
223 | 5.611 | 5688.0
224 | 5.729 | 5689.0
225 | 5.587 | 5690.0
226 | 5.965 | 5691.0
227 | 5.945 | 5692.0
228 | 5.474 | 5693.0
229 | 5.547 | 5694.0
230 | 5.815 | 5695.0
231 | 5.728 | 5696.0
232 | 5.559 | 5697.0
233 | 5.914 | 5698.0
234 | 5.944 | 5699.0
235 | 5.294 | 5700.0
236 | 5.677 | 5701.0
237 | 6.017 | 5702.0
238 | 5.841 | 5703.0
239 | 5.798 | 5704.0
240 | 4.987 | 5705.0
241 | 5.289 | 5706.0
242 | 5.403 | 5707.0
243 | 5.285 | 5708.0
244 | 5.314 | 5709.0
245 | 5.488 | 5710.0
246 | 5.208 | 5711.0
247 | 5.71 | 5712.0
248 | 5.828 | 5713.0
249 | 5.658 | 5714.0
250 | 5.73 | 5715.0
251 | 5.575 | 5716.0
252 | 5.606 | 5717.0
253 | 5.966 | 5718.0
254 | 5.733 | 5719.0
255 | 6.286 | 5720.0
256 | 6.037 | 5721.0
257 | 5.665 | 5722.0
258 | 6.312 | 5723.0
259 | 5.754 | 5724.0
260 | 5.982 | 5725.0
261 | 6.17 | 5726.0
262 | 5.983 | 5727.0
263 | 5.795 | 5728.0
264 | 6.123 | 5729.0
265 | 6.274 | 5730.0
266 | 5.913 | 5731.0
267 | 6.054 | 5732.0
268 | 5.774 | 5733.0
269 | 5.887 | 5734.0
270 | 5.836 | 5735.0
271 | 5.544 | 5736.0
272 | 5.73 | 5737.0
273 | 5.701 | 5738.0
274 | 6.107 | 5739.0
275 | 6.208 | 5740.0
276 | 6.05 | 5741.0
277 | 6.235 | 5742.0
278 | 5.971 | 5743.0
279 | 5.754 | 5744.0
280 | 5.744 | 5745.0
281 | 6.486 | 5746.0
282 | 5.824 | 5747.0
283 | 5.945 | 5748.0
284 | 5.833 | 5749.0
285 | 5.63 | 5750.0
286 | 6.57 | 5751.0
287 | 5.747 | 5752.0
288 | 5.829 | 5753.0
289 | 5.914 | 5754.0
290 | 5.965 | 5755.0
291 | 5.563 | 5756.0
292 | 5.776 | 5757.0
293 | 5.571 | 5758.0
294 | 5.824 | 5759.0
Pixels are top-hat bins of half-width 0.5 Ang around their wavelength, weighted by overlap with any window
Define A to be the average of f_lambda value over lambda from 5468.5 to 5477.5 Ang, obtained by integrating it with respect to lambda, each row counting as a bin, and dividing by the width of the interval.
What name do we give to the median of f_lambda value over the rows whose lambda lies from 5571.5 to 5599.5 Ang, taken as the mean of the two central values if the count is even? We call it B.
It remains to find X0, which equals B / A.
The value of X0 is 1.02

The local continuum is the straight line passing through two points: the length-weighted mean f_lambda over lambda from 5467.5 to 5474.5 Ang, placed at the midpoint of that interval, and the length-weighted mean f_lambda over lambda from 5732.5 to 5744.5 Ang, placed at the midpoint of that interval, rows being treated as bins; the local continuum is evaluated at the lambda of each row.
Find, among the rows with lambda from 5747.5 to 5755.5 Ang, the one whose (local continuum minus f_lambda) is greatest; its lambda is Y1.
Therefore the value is 5750.0 Ang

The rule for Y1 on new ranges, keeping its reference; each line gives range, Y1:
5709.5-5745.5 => 5711.0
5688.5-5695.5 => 5693.0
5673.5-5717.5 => 5705.0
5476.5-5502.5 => 5481.0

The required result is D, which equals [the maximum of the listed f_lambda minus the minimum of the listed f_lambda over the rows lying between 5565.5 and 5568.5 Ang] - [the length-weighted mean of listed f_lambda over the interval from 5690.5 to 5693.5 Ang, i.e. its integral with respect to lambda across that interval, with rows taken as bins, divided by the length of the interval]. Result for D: -5.6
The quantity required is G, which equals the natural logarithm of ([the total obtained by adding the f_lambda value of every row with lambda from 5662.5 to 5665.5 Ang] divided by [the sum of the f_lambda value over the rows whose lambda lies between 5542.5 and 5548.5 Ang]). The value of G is -0.7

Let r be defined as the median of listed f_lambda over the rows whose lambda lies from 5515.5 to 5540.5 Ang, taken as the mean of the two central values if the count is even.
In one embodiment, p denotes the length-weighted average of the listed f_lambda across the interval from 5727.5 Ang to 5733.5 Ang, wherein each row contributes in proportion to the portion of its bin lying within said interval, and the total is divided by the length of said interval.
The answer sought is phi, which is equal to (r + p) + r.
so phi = 17.1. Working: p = 5.99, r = 5.57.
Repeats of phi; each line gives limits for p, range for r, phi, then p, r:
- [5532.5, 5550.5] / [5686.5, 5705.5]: 17.1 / 5.61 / 5.73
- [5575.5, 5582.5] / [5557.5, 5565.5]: 17.1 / 5.72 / 5.71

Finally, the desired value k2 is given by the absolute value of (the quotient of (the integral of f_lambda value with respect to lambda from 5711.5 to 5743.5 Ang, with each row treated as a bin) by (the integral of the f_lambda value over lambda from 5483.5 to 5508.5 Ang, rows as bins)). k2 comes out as 1.4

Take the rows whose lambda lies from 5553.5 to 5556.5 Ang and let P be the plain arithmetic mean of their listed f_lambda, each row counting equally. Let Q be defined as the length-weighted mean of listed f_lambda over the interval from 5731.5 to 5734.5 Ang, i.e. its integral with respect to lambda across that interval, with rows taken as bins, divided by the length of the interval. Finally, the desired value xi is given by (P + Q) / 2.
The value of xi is 5.7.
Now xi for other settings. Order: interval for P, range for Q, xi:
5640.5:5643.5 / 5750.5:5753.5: 5.8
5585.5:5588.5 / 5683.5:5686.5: 5.8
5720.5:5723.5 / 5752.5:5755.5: 6.0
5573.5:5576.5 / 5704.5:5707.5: 5.4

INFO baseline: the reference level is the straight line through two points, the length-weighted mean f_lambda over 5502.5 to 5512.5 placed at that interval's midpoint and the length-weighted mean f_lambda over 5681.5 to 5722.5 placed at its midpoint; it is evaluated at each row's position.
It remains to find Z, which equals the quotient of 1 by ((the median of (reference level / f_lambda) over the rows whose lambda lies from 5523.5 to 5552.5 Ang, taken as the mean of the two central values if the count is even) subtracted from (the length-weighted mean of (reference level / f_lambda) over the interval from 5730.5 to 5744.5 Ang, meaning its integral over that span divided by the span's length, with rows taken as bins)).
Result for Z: -90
